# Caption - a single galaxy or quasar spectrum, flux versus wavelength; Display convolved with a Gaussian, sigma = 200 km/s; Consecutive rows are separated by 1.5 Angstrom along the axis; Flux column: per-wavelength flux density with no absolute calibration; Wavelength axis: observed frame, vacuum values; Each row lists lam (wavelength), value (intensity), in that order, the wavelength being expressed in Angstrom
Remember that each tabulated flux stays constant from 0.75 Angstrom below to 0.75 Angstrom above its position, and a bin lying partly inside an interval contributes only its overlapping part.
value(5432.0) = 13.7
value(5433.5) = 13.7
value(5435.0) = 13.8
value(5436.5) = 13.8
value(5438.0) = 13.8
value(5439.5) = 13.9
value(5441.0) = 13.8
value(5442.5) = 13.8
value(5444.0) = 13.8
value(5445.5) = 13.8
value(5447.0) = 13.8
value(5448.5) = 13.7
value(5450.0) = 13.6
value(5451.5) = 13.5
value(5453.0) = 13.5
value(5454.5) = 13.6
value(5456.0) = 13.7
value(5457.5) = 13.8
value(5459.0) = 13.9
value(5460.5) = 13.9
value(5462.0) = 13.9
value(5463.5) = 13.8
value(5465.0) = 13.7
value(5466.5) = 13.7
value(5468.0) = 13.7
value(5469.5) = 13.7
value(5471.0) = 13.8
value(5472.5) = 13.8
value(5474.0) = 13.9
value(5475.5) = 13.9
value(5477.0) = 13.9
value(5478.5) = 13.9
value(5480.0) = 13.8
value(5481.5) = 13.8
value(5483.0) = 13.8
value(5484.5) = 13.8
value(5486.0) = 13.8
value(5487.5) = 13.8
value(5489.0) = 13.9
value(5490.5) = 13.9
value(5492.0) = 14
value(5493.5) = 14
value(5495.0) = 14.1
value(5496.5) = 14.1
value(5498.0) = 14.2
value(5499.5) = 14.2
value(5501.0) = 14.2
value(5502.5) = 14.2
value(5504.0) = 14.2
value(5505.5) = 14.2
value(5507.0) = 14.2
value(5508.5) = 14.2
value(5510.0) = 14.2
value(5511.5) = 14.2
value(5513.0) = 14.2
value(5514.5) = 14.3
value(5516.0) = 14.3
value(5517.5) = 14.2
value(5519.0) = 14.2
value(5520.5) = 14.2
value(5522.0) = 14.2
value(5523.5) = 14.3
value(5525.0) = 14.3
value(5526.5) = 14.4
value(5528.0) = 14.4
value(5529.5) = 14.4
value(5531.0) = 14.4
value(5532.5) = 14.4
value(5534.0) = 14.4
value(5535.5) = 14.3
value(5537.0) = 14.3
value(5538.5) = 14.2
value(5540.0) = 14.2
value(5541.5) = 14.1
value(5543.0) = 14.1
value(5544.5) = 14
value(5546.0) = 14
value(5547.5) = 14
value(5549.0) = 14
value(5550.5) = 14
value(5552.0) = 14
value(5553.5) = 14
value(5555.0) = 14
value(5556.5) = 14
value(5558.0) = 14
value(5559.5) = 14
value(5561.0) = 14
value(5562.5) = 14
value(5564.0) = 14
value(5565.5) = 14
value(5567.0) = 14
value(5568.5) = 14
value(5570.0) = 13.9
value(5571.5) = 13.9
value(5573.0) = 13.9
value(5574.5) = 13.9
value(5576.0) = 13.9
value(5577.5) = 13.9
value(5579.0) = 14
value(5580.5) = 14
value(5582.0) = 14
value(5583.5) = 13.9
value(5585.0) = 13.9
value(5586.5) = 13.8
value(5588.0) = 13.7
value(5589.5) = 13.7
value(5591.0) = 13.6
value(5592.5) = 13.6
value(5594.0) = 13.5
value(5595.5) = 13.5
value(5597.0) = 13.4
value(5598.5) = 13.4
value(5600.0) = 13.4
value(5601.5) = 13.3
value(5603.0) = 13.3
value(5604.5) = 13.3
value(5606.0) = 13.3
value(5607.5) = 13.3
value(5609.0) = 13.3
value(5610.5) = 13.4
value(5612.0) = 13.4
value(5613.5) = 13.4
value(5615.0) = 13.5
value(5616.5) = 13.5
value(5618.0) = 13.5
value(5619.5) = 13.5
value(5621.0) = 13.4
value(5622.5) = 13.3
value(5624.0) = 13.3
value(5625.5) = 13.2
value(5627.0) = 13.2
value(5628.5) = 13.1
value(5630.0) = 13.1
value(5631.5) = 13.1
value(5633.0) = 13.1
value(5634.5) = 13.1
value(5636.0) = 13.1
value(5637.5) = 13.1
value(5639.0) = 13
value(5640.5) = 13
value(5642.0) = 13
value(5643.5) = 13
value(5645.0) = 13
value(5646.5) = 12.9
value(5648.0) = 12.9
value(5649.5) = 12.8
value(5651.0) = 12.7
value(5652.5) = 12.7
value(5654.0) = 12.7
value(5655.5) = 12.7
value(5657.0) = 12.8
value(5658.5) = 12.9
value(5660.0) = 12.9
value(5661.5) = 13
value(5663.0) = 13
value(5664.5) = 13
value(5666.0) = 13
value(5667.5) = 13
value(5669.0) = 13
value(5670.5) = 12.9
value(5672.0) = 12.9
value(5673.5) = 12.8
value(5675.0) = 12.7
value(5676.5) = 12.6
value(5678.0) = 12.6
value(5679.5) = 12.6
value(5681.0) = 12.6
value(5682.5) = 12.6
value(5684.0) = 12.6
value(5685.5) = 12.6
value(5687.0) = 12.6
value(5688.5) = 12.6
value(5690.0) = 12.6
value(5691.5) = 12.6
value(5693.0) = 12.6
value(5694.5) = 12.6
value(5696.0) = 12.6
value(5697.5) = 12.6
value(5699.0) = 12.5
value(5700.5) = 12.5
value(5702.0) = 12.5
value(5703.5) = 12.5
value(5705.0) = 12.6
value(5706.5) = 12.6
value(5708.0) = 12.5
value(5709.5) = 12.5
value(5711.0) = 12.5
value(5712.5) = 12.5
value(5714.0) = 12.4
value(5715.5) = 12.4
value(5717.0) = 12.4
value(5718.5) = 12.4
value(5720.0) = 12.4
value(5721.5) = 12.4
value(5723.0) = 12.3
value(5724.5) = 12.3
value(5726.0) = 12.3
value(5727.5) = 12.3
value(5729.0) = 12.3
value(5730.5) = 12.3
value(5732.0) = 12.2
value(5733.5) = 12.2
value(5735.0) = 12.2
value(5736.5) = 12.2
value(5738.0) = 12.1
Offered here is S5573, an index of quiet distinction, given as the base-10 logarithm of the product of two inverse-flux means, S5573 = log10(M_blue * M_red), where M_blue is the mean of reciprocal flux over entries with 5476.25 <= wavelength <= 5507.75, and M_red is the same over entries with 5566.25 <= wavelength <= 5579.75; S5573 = -2.29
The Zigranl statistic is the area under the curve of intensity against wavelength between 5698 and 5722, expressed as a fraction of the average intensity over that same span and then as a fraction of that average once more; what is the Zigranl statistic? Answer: 1.9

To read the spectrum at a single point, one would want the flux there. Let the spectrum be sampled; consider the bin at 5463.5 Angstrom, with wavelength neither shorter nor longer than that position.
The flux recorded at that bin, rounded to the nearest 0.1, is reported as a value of 13.8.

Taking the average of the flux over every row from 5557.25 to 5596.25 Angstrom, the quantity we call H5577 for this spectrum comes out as 13.9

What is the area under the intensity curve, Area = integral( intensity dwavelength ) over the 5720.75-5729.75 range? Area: 111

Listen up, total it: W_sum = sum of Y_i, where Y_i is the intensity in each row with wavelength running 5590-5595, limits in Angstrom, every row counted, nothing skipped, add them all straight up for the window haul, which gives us 41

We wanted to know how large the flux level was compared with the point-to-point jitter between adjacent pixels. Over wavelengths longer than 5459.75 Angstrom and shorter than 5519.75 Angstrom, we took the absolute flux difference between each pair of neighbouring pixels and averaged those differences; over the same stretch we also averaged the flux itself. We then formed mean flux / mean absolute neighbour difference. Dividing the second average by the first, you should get 496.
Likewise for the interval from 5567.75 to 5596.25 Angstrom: 355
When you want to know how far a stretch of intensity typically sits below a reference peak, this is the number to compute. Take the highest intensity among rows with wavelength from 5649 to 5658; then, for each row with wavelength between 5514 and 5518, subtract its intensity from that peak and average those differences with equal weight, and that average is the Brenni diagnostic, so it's -1.5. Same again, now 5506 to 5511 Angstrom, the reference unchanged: -1.4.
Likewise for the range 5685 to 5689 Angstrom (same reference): 0.2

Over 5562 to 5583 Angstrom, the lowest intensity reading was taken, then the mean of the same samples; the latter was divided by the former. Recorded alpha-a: 1.00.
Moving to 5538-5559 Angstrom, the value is 1.00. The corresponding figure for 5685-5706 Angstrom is 1.01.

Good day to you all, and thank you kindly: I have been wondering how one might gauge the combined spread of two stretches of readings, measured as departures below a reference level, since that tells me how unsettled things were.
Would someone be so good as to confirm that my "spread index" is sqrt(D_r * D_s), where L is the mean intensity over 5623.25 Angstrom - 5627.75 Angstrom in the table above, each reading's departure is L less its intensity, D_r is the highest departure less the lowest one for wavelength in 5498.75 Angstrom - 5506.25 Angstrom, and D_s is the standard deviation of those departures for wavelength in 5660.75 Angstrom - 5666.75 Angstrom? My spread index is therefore 0.000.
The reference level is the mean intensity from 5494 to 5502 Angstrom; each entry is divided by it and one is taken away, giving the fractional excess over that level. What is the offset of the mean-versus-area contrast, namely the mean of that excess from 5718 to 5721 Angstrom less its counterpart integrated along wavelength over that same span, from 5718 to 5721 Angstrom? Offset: 0.25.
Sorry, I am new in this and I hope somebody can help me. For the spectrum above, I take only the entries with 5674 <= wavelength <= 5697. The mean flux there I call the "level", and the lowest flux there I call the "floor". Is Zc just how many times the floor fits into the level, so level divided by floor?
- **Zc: 1.001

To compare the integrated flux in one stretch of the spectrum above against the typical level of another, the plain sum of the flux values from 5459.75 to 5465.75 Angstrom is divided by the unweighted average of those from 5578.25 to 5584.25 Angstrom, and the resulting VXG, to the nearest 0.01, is 3.96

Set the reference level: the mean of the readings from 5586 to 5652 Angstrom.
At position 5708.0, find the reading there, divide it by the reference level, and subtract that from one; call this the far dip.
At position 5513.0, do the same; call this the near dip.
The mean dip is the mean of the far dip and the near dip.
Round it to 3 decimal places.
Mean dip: -0.006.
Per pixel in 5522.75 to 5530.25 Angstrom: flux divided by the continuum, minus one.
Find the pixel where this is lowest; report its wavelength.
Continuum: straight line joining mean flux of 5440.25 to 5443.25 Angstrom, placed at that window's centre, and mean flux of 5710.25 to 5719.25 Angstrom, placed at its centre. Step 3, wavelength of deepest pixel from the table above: 5523.5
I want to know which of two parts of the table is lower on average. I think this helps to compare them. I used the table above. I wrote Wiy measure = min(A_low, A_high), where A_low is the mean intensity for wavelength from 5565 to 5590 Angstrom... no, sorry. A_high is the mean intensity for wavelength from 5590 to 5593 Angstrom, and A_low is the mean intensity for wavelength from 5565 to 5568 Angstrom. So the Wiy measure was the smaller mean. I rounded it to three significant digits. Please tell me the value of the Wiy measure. 13.6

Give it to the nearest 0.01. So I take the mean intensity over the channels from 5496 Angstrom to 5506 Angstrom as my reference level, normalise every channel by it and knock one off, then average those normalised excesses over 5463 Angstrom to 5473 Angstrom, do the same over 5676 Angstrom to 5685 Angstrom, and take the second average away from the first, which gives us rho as 0.08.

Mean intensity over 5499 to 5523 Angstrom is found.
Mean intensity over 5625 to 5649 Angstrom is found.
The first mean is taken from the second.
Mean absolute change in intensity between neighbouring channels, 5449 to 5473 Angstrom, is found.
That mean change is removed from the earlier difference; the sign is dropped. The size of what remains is 1.21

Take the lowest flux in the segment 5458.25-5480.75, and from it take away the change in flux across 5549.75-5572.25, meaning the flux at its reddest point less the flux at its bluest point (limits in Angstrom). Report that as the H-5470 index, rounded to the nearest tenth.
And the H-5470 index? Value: 13.8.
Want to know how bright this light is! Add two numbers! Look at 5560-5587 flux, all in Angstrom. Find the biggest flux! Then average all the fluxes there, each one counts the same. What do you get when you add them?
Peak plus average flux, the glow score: 27.9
